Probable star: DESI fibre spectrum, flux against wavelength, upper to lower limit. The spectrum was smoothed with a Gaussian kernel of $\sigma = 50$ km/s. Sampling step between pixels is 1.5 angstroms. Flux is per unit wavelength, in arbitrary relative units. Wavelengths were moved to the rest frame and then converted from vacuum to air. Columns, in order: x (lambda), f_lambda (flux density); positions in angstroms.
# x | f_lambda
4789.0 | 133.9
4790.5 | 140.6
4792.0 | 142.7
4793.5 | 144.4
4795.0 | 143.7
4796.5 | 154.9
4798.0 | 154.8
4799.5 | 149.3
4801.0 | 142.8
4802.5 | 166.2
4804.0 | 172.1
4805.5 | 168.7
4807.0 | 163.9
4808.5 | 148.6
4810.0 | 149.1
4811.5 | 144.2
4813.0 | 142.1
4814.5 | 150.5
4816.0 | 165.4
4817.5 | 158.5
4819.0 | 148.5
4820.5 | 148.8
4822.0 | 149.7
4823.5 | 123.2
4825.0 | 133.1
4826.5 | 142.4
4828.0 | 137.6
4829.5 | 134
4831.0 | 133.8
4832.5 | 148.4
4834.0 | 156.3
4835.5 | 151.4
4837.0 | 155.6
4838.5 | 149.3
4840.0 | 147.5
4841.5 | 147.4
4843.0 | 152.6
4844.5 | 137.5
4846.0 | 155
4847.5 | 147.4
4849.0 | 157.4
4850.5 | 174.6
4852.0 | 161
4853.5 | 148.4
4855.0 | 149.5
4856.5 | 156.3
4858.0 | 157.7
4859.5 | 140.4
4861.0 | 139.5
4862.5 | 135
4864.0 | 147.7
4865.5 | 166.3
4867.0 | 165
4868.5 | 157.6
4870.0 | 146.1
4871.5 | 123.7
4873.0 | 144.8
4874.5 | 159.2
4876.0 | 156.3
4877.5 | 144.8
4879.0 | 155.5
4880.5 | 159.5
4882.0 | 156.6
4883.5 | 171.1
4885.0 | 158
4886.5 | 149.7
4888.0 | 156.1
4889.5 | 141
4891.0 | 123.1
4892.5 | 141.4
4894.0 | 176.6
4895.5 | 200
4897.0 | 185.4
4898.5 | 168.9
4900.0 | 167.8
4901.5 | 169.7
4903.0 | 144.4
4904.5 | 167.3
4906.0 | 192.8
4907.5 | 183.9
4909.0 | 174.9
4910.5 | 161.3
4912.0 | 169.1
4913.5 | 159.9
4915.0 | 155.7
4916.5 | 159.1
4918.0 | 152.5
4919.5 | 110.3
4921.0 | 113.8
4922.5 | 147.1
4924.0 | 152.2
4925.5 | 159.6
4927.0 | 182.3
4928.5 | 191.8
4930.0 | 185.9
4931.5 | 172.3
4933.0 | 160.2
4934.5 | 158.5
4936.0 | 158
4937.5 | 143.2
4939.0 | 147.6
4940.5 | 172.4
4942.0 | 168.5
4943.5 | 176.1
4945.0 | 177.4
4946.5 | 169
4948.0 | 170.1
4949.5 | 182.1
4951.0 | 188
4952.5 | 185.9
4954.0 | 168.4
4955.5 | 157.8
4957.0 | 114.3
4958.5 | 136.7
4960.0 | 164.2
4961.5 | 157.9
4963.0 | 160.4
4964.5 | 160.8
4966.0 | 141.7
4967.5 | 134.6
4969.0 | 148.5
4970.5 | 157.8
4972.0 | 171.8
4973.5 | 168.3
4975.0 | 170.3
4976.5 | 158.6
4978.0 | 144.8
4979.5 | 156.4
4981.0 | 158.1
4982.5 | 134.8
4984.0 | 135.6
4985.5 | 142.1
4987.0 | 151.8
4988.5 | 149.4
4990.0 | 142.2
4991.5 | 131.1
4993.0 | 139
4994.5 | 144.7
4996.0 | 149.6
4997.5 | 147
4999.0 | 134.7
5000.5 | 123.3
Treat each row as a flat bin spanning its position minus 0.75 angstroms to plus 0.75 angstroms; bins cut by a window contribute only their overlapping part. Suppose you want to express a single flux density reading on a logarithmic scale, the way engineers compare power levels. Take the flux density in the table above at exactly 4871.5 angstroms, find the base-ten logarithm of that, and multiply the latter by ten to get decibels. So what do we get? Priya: 20.9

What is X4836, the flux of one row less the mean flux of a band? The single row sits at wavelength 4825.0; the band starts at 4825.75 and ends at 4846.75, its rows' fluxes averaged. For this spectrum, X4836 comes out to -13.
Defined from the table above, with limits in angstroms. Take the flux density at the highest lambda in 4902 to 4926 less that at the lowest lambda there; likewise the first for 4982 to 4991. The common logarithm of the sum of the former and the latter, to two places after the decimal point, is 1.35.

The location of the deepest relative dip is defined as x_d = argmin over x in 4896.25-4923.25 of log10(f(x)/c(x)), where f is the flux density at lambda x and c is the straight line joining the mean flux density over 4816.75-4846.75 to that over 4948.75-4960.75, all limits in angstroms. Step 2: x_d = 4919.5 angstroms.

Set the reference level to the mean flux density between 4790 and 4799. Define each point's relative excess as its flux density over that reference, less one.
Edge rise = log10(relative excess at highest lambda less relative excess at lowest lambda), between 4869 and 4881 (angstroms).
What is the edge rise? -1.04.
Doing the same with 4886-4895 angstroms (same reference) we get -0.74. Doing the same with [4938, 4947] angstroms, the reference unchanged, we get -0.84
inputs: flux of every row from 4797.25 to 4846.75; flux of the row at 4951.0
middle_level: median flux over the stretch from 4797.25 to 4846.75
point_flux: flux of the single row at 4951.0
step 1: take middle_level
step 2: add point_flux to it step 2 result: 337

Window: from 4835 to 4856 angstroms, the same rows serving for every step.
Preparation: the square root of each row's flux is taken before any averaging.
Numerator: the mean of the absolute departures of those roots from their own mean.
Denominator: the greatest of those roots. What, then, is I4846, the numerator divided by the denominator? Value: 0.018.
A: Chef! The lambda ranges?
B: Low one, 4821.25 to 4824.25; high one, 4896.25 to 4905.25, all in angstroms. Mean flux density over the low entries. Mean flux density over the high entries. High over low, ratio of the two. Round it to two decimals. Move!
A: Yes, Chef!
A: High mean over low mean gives 1.23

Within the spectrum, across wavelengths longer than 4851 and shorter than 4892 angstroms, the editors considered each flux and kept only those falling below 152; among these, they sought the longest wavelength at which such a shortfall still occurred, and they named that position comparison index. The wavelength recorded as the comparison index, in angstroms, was 4891.0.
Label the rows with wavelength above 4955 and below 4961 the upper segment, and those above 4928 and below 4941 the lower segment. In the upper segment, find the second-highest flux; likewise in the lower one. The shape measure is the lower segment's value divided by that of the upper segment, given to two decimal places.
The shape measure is 1.18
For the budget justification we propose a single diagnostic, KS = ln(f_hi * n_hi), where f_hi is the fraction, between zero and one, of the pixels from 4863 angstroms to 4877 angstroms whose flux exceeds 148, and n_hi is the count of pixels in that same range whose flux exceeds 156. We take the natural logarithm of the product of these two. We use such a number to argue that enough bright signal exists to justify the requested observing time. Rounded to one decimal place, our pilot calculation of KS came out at 1.0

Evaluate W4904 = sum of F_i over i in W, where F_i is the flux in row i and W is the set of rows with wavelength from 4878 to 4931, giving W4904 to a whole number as 5644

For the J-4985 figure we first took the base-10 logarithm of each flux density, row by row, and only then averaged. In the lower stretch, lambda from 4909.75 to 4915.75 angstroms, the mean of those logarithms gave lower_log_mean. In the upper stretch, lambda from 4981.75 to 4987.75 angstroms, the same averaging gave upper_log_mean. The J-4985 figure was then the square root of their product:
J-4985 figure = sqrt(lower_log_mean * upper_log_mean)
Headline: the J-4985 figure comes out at 2.18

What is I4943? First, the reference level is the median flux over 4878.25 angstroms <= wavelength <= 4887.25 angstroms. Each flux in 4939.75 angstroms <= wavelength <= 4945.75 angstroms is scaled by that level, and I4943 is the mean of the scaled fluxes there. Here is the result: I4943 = 1.10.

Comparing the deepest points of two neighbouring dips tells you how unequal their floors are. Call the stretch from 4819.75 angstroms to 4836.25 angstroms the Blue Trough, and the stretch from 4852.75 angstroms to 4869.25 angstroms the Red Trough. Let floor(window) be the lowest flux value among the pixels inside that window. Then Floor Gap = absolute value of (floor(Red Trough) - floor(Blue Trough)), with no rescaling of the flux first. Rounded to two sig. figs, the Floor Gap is 12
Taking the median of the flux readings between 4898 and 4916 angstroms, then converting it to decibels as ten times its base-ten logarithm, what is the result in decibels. 22.3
